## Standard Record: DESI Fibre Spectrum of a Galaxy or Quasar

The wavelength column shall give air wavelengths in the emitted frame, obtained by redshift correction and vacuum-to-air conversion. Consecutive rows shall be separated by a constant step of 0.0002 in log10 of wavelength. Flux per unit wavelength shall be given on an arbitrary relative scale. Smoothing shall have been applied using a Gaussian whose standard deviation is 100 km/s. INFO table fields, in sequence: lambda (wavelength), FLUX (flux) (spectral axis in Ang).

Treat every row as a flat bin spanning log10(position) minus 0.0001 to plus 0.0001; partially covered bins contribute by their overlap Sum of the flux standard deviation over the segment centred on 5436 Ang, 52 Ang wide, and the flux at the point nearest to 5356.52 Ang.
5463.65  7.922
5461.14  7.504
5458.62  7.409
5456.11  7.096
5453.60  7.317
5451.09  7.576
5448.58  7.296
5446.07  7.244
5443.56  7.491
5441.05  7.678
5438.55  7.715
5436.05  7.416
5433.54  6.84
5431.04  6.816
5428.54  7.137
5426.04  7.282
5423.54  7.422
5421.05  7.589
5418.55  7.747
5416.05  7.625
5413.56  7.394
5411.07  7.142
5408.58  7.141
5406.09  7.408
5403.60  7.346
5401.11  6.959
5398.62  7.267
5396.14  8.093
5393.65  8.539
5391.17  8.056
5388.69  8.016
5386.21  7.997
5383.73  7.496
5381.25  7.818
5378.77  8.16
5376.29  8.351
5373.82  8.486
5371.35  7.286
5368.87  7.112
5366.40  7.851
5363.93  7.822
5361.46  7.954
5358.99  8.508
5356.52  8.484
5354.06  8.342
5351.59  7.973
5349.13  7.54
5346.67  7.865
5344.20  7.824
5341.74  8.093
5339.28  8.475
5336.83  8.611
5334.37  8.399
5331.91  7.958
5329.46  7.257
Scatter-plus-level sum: 8.74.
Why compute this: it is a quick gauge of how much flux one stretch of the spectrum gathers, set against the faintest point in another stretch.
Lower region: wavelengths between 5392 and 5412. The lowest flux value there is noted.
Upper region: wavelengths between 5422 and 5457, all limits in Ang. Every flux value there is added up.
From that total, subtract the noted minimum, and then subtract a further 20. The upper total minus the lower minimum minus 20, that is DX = 75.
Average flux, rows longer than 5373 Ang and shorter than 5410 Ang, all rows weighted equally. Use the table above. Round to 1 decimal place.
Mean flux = 7.8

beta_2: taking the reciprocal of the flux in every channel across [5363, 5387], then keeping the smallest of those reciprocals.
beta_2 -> 0.118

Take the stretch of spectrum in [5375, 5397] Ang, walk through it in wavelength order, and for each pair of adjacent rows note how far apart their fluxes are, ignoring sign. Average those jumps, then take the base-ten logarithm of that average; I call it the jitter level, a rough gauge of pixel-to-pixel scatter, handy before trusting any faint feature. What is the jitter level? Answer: -0.53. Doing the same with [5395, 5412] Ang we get -0.51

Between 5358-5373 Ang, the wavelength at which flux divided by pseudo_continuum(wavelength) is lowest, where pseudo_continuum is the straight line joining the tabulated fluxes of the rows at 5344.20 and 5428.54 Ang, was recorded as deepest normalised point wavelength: 5368.87 Ang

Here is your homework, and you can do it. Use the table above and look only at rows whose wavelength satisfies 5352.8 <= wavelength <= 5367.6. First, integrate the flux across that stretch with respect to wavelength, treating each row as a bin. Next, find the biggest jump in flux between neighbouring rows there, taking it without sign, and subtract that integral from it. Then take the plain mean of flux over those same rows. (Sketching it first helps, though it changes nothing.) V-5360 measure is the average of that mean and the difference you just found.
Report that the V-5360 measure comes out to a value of -56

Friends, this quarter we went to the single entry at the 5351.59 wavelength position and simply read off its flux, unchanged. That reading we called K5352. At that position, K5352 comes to 7.973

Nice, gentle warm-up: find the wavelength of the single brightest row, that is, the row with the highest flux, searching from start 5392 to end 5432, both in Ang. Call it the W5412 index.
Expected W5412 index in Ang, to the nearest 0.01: 5393.65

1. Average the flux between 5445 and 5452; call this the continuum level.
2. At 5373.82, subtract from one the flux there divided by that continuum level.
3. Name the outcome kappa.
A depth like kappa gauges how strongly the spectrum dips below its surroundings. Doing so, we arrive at -0.15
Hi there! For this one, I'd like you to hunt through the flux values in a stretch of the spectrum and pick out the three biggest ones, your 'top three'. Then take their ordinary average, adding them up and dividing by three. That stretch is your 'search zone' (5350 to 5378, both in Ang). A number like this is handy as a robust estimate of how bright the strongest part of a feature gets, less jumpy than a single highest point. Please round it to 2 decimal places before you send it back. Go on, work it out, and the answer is 8.49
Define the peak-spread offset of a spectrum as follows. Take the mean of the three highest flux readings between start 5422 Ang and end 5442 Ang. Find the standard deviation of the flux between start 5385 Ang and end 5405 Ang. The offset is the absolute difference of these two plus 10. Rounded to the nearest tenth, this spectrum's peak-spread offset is 17.1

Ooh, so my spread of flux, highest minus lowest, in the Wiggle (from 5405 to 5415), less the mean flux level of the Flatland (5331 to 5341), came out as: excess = -8.09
